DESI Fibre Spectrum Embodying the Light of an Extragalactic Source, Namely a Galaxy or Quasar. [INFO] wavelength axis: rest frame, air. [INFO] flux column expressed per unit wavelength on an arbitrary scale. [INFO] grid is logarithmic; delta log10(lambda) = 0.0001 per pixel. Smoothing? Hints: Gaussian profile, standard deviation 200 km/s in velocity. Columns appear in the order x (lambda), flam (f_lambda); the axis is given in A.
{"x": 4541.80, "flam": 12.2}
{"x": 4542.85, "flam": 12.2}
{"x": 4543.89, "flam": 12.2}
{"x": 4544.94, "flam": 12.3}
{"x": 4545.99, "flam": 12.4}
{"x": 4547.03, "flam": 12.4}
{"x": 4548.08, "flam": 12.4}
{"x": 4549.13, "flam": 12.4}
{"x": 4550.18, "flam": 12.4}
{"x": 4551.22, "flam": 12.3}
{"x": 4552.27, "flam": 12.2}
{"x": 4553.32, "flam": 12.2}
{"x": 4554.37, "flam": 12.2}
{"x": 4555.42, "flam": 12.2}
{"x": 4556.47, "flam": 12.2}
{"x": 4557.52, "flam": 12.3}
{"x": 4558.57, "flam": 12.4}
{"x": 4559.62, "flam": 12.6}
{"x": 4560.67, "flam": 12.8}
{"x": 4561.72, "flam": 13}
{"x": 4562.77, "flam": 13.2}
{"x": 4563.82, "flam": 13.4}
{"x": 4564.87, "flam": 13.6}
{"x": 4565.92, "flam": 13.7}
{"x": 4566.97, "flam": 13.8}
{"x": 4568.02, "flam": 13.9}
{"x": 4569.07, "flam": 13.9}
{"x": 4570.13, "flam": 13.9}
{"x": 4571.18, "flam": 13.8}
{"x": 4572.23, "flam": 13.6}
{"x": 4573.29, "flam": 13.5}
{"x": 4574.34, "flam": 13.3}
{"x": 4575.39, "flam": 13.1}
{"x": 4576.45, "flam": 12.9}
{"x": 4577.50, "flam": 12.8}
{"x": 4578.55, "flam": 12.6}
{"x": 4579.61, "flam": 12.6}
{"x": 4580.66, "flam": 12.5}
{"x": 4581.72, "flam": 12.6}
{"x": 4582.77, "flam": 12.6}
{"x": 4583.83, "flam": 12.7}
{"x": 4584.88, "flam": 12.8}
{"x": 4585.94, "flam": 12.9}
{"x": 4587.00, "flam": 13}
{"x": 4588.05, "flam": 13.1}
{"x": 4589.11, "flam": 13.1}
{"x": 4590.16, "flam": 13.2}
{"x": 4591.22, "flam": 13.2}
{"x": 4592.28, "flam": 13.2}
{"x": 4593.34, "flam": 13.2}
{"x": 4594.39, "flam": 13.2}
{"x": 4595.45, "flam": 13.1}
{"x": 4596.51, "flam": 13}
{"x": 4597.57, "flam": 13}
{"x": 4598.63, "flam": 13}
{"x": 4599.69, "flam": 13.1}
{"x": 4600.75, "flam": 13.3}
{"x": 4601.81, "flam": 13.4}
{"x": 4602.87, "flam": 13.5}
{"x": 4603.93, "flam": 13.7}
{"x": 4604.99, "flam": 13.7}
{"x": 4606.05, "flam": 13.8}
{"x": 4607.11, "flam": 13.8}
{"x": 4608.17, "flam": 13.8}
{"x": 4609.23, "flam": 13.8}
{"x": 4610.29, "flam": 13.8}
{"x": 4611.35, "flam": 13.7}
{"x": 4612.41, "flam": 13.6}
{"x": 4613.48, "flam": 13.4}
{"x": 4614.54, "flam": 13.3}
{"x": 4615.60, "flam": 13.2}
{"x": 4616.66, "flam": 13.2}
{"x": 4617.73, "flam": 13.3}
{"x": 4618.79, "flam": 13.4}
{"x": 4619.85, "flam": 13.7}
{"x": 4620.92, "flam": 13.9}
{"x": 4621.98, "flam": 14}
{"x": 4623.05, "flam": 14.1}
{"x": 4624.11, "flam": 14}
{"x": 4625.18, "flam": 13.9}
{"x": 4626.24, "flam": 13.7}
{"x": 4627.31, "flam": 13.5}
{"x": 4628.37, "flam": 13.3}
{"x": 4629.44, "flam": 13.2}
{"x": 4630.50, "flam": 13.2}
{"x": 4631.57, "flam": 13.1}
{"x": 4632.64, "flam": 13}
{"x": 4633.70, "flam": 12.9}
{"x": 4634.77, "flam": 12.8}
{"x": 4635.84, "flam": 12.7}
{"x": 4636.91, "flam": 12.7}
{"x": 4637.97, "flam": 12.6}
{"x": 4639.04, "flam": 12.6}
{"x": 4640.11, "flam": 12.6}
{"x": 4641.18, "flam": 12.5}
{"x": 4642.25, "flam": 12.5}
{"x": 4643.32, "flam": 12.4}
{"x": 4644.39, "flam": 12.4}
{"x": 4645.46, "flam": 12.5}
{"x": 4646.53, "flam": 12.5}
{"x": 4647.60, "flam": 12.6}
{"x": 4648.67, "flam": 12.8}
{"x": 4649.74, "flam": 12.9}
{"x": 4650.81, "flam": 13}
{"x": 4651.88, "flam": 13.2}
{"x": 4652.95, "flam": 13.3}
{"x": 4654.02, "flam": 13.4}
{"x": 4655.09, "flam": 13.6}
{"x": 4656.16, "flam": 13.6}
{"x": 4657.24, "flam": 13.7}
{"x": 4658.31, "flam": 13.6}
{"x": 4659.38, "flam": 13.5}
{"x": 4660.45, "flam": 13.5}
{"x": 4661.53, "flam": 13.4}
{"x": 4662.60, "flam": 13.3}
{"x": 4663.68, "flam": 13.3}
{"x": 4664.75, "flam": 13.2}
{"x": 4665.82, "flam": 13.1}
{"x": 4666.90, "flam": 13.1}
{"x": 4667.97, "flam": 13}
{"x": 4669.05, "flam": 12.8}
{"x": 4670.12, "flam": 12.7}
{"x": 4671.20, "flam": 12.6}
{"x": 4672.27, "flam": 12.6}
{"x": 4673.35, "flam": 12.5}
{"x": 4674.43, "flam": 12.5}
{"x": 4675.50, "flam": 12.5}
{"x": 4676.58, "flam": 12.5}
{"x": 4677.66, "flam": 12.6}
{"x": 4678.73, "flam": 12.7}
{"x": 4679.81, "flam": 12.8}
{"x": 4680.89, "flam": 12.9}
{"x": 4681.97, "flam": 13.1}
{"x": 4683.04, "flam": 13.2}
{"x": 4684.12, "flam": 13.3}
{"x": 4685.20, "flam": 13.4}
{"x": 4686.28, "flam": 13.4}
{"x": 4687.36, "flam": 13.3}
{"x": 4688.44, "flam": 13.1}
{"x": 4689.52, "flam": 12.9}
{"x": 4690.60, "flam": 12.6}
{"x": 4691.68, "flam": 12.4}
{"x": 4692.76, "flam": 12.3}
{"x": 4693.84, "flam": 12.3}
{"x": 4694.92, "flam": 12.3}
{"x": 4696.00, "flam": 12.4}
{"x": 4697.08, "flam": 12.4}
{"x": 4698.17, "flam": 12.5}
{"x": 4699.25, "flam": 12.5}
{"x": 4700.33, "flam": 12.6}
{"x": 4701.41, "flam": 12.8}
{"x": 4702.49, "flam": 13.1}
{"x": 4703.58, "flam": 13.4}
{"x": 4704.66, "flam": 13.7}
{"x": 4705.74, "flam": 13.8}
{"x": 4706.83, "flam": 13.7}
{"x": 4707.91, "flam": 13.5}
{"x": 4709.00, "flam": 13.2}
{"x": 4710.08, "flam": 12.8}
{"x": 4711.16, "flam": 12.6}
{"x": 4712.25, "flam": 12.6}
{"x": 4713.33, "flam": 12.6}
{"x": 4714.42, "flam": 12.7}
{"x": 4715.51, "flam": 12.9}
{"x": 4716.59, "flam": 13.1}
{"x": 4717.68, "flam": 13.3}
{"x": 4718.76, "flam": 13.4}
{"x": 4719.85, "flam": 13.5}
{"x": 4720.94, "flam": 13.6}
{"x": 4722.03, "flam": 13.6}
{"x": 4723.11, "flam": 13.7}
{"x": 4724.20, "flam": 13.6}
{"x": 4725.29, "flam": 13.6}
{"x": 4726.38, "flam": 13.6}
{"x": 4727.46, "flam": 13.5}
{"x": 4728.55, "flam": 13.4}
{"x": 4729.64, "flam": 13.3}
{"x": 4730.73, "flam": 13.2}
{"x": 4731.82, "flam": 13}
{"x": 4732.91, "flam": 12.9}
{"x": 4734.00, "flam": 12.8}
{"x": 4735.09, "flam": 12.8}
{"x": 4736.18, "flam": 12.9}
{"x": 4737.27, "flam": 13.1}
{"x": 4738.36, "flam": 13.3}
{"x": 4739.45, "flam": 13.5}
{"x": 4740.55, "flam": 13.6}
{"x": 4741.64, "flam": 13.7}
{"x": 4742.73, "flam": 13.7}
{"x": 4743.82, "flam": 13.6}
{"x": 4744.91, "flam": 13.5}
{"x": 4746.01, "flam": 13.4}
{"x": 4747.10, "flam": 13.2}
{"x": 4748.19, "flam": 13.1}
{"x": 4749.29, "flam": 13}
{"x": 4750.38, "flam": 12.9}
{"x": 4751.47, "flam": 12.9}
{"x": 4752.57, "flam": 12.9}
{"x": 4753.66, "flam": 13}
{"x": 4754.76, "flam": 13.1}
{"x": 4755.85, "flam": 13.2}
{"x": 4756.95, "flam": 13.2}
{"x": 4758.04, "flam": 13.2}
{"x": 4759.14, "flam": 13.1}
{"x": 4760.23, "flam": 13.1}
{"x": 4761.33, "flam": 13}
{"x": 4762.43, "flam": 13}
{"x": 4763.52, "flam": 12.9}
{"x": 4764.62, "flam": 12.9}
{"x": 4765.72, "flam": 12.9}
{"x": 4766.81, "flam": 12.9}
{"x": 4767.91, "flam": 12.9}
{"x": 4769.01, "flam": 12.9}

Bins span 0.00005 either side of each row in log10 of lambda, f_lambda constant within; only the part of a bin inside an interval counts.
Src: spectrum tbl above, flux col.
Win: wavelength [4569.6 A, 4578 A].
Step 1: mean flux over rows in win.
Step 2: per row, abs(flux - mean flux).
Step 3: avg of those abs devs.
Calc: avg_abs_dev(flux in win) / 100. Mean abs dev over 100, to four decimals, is 0.0034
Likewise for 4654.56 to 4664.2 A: 0.0011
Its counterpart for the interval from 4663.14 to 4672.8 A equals 0.0023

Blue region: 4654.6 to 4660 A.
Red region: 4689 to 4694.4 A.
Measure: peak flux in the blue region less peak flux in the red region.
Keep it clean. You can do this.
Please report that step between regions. 0.8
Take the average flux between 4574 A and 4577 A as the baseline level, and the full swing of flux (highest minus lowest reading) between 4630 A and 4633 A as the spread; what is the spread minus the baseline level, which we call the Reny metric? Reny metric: -12.9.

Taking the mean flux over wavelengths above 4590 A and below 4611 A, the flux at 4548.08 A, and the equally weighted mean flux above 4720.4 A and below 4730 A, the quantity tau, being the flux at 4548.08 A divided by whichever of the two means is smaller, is 0.93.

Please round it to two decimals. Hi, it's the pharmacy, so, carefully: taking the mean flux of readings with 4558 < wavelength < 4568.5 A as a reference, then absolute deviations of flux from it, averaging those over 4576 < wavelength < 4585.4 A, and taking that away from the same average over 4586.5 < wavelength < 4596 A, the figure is -0.47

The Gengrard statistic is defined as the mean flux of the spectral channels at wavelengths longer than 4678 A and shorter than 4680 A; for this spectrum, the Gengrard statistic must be 12.8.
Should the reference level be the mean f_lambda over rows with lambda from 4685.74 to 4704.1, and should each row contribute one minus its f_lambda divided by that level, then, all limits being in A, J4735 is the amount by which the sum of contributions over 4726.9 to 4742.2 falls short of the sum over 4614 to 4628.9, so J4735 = -0.4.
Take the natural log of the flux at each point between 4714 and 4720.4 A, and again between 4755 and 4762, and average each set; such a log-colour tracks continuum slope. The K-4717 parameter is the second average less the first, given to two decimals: 0.00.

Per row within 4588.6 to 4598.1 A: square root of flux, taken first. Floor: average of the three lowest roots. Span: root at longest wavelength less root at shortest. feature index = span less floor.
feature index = -3.62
